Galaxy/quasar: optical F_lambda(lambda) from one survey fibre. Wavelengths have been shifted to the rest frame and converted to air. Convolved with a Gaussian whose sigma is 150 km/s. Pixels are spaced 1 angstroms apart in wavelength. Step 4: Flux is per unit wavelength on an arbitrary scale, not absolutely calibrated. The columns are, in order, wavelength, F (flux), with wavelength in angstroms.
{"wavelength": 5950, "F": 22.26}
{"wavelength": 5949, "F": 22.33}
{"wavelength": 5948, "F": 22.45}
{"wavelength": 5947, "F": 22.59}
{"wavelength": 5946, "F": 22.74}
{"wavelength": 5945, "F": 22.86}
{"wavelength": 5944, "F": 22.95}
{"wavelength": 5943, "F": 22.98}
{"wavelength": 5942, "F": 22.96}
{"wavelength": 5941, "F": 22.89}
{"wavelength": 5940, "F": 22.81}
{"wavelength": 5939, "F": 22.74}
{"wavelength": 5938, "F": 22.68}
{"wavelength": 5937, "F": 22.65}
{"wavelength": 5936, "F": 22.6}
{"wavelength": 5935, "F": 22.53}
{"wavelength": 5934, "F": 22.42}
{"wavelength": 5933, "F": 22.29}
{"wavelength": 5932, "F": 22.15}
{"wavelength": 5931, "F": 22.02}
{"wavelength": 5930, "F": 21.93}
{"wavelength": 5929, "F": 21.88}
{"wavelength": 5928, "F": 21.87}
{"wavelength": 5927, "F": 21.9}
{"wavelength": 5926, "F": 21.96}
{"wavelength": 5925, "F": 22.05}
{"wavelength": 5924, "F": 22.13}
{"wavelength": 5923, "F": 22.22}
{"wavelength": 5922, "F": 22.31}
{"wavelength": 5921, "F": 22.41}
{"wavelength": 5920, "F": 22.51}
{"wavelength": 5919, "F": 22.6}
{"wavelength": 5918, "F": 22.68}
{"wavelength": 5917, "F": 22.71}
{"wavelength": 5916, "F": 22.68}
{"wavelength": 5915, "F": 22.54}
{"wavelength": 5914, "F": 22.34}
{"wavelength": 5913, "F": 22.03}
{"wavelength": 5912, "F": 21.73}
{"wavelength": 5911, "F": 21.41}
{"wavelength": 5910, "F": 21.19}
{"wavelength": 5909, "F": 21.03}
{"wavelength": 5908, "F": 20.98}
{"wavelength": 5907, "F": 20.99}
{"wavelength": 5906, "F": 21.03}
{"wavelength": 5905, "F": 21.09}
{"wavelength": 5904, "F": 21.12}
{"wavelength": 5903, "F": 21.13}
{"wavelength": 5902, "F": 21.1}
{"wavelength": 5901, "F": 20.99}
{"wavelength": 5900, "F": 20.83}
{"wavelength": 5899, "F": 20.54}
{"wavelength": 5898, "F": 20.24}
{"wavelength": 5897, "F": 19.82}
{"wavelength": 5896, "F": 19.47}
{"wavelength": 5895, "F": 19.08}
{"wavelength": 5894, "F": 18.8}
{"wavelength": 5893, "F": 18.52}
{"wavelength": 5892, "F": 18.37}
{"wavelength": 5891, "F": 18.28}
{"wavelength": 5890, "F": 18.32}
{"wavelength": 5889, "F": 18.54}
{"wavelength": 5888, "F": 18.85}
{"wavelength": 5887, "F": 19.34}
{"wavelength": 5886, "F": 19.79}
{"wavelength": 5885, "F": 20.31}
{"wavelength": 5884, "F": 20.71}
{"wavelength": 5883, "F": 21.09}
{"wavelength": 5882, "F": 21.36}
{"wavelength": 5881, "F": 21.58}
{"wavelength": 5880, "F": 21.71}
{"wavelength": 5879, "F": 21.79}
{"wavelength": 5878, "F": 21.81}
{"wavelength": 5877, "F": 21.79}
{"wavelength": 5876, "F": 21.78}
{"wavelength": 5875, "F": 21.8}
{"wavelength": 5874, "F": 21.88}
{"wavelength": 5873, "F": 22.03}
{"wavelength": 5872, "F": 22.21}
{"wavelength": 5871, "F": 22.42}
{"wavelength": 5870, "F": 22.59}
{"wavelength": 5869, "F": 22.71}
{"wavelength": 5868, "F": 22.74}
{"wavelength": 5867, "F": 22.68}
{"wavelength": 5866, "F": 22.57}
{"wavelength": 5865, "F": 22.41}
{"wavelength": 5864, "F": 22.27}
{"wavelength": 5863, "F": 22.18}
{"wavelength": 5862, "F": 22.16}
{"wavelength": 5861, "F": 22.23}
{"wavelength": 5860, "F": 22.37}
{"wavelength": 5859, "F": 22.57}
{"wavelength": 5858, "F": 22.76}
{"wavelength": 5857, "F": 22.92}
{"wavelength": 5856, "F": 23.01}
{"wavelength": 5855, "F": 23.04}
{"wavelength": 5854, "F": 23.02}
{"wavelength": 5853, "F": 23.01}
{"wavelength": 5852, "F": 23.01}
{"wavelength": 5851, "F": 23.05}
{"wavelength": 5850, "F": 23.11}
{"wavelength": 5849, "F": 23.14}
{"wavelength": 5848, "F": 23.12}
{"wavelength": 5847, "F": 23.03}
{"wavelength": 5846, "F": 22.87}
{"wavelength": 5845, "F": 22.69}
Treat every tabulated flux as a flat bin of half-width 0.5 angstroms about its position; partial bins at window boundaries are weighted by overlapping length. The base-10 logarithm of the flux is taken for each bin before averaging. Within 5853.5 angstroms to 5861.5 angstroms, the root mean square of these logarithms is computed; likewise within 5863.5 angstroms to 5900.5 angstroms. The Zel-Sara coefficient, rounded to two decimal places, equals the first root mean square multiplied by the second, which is 1.79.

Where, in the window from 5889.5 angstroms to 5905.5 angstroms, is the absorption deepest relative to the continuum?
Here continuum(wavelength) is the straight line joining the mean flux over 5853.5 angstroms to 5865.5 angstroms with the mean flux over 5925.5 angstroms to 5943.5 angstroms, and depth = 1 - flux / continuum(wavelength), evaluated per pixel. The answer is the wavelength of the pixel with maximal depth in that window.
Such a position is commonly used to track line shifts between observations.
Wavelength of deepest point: 5891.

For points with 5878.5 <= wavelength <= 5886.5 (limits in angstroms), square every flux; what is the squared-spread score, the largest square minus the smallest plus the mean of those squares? 526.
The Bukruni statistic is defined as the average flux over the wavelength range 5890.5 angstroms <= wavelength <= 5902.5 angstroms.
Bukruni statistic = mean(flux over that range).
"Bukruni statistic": 19.7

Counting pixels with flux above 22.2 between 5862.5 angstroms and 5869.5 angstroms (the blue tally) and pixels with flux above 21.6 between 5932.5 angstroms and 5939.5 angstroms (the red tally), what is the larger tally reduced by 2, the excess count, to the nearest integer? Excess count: 5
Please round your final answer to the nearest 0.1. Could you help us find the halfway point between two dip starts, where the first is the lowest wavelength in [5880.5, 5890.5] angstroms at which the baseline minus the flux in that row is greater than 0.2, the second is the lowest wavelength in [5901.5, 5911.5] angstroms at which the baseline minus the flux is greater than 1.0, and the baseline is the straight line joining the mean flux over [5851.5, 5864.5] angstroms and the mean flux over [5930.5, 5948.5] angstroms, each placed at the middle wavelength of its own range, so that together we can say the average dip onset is 5891.5 angstroms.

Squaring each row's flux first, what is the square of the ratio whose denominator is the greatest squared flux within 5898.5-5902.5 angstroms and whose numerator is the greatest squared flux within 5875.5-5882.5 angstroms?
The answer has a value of 1.14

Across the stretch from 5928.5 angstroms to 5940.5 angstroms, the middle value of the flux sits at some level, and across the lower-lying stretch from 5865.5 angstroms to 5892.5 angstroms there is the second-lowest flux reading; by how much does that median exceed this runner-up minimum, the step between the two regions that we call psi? 4.2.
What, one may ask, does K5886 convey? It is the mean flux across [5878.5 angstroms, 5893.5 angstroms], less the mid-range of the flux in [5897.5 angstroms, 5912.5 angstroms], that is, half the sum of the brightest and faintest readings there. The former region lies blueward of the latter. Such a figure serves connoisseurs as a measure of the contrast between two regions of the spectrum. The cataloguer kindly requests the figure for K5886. -1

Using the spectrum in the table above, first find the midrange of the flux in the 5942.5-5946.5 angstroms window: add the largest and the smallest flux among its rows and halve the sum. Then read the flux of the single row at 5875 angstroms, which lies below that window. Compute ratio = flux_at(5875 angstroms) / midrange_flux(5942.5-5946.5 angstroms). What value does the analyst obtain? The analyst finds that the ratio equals 0.95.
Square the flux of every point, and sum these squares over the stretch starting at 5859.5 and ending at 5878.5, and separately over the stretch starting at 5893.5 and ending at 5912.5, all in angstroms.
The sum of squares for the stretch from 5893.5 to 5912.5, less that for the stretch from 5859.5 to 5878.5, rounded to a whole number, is -1280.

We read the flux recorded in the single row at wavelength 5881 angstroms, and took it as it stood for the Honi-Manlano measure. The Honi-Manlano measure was 21.58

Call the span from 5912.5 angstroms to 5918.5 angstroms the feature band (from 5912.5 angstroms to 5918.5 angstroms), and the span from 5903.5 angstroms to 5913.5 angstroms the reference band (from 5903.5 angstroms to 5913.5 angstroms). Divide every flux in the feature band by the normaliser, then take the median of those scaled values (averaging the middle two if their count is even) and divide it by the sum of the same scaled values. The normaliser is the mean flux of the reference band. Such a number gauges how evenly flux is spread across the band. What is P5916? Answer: 0.17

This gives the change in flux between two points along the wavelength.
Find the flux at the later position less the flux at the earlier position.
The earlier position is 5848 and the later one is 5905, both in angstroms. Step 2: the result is -2.0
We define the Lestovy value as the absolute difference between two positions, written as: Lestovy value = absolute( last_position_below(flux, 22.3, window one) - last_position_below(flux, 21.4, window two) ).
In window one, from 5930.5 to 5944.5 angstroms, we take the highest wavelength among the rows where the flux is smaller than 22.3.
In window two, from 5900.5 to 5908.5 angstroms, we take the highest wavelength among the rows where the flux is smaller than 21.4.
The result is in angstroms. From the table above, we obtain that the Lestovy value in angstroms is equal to 25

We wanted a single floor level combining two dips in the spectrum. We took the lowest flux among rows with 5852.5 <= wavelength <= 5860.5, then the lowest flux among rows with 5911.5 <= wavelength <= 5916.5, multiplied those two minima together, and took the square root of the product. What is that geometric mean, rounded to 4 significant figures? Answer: 22.05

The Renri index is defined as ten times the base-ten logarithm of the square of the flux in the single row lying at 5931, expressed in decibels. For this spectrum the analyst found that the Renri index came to 26.9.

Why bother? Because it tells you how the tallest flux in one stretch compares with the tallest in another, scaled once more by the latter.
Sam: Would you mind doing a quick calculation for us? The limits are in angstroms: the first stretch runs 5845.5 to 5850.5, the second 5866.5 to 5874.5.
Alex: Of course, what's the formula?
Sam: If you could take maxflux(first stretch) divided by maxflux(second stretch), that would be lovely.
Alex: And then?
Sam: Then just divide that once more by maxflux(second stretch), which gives 0.0447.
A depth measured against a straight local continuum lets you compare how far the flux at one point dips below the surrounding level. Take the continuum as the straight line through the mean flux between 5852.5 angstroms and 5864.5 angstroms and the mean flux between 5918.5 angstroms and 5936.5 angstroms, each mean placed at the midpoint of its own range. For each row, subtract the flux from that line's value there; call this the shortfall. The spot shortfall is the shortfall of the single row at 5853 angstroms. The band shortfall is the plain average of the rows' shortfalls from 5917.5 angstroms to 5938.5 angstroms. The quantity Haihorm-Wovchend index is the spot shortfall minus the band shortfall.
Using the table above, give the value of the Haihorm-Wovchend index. -0.3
